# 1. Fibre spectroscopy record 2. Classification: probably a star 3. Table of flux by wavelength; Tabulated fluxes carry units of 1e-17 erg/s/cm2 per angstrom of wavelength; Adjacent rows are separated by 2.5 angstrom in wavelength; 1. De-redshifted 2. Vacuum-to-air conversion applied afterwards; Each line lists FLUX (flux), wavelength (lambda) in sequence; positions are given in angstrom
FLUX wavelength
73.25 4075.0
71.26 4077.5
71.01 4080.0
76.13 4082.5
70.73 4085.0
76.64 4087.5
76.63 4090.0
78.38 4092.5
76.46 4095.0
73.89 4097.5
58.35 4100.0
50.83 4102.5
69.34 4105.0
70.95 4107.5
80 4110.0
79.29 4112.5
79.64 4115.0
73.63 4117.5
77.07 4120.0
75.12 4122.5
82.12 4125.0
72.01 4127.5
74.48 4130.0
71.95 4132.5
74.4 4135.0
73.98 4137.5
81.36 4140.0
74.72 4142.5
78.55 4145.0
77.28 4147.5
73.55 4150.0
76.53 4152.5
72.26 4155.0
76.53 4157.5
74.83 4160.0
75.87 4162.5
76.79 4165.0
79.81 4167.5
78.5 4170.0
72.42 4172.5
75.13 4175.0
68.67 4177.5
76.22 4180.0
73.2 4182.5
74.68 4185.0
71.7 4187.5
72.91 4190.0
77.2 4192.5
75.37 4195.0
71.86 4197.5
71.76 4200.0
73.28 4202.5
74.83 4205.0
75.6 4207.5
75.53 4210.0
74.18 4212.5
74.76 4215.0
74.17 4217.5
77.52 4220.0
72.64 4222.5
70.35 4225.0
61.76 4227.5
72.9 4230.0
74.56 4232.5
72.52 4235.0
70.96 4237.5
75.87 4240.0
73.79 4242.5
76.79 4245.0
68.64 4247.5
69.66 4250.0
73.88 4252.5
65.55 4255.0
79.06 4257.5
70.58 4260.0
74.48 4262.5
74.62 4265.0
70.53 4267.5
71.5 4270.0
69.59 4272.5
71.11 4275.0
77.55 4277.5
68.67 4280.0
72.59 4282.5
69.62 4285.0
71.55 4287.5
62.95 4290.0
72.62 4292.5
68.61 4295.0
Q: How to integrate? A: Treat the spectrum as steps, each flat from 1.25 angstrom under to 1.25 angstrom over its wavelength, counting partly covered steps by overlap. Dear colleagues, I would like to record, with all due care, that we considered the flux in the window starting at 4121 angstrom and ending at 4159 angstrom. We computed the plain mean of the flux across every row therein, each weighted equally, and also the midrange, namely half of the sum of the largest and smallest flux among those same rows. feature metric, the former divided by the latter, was 0.98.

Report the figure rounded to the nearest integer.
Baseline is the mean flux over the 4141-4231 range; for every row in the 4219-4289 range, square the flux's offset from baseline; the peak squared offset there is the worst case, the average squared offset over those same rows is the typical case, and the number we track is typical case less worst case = -139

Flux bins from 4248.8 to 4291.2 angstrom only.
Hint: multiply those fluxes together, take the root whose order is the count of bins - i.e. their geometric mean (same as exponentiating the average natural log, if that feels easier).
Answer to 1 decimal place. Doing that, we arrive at 71.3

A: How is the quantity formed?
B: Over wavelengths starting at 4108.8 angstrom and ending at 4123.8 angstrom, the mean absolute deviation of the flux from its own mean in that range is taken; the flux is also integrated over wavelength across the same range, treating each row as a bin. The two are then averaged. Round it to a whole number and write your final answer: 582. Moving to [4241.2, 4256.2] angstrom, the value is 537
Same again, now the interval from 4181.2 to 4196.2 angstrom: 557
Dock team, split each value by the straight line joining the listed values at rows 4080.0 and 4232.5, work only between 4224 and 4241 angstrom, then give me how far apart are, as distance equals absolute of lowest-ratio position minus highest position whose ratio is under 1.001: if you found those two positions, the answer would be 10.0 angstrom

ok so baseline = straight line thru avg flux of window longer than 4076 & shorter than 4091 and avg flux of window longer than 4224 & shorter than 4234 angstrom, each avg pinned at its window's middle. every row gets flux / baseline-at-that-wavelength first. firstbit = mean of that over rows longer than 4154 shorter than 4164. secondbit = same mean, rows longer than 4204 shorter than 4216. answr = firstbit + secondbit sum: 2.11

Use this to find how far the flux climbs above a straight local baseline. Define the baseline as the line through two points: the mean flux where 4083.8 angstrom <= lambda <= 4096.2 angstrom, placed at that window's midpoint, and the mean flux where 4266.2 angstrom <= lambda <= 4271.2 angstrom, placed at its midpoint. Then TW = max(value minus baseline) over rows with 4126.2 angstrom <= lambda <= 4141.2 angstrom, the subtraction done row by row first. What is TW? 7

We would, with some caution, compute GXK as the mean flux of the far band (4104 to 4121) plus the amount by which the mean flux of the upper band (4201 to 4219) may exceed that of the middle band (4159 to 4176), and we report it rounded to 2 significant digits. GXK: 74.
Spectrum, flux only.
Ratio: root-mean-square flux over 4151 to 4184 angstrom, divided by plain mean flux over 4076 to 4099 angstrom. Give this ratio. 1.01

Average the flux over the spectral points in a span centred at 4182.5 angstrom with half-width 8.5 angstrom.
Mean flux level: 73.2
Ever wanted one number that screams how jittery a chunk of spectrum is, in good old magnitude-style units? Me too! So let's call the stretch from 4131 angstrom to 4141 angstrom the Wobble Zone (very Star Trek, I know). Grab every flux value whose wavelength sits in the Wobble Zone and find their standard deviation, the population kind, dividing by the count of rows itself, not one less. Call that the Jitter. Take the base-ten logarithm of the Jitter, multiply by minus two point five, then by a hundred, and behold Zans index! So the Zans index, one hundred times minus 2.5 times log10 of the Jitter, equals -138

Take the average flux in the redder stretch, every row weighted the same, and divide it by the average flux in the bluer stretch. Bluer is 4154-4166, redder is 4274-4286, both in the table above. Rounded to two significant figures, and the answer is 0.96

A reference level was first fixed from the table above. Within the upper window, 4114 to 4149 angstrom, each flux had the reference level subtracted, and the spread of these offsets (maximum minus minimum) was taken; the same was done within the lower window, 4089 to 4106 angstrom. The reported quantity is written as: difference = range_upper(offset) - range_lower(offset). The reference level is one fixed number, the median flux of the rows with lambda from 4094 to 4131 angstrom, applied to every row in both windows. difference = -17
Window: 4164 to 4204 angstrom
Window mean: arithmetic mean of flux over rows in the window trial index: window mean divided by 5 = 14.9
